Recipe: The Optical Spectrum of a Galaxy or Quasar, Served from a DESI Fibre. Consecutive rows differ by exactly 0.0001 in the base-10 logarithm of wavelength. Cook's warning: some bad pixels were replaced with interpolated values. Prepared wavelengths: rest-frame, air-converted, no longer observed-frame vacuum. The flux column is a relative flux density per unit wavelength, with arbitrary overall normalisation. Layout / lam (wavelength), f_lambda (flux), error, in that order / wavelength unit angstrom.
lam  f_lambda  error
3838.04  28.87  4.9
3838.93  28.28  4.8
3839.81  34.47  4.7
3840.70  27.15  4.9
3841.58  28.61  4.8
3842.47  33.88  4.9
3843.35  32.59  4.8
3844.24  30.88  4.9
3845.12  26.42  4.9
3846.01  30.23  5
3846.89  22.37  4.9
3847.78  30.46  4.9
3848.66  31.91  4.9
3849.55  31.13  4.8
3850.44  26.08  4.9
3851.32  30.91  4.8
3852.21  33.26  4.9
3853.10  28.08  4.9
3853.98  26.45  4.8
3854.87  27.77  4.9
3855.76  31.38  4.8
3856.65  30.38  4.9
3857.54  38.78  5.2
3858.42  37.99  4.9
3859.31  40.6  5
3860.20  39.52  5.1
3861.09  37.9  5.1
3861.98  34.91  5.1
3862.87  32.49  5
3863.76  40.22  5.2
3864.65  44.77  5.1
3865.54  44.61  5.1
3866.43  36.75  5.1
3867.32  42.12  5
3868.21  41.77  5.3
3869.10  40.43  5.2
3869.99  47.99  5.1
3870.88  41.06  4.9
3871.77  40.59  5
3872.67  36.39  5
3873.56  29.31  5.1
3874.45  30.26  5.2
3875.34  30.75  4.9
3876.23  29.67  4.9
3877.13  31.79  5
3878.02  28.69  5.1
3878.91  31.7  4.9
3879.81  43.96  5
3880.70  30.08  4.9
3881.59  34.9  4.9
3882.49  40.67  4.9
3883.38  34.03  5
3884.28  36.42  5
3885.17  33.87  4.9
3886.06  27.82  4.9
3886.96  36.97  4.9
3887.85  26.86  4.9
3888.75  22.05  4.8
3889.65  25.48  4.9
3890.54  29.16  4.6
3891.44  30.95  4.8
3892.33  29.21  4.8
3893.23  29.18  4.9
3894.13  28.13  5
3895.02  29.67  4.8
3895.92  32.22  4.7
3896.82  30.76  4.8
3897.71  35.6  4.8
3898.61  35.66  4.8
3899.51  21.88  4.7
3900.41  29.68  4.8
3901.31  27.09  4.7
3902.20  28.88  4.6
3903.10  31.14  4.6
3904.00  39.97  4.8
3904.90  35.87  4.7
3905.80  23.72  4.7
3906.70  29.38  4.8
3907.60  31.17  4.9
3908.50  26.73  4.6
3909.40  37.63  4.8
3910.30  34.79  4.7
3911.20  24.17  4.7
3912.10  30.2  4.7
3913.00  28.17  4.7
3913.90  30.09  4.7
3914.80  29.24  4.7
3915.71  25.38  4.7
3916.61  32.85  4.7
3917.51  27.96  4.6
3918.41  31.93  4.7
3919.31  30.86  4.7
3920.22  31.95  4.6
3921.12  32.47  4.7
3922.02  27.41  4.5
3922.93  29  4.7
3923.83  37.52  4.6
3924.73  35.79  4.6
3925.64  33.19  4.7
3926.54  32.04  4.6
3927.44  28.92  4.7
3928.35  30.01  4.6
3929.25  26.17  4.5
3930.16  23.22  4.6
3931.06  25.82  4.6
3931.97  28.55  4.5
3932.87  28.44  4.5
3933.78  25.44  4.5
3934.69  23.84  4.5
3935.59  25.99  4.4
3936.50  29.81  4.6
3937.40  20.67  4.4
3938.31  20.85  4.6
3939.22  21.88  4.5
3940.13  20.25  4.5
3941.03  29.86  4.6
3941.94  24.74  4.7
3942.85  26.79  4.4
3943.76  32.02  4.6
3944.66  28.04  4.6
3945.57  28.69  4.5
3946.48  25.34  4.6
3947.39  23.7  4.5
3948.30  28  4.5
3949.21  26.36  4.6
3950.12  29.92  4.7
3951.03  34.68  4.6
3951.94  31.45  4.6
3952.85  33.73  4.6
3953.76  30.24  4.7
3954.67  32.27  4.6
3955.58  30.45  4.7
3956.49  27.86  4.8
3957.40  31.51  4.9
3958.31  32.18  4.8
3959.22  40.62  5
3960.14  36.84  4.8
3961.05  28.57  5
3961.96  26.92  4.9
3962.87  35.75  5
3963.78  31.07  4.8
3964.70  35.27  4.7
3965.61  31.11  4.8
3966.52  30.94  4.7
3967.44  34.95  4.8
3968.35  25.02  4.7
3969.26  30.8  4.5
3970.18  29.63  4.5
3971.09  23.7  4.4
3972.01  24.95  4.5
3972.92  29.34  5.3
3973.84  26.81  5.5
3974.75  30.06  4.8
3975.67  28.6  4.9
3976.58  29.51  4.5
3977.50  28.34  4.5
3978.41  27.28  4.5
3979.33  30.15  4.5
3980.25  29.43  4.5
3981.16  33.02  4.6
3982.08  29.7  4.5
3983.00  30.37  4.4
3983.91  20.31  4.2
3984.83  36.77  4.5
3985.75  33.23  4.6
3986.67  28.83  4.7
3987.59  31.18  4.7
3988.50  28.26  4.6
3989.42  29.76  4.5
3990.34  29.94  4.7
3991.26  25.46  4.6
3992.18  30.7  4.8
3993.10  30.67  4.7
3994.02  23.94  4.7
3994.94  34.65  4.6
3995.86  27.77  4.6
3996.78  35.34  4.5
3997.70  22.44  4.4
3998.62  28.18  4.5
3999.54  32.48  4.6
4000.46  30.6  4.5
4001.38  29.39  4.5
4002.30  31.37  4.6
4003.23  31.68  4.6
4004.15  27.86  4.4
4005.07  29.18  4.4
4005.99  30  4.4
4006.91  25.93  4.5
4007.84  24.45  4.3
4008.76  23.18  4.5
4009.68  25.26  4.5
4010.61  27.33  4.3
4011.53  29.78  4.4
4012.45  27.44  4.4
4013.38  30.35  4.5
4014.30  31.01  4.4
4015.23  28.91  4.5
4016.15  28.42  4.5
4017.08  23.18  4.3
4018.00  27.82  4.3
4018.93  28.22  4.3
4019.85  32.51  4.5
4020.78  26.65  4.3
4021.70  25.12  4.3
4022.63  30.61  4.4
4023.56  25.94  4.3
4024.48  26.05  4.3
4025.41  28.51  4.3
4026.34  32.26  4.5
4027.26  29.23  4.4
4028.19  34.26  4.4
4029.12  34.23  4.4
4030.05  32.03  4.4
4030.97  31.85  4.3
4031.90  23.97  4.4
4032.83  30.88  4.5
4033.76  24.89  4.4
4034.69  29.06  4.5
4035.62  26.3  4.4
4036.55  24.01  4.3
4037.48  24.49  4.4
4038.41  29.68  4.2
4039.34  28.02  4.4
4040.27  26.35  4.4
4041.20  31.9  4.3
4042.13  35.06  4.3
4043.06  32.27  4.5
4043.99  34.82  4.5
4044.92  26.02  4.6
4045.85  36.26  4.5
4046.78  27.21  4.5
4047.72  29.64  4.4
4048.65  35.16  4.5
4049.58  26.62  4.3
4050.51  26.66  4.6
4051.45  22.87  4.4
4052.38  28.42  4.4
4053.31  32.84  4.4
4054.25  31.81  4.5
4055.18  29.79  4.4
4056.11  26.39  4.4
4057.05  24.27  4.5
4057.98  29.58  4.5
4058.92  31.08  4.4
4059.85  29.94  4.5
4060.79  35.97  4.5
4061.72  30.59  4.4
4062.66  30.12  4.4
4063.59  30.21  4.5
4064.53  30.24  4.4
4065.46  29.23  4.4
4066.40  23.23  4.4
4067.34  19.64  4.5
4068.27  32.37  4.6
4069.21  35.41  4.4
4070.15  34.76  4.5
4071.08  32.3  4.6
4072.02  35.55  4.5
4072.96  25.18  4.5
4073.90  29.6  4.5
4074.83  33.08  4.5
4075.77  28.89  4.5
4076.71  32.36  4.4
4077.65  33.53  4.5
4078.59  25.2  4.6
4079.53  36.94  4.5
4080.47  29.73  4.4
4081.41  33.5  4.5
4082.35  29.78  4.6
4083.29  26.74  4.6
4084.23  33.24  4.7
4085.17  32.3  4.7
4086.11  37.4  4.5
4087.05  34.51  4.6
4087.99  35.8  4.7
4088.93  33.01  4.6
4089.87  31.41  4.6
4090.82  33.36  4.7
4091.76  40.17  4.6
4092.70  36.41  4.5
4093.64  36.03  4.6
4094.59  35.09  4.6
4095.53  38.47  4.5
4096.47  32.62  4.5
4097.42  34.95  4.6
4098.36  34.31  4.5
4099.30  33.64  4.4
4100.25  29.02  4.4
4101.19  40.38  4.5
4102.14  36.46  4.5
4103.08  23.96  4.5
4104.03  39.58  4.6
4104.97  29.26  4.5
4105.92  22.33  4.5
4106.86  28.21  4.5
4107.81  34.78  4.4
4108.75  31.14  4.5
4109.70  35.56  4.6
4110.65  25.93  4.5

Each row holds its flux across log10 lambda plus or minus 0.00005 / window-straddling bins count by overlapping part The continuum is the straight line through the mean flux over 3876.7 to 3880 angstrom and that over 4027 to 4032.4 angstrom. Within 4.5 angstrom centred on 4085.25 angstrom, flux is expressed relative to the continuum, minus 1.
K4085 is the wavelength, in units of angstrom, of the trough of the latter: 4083.29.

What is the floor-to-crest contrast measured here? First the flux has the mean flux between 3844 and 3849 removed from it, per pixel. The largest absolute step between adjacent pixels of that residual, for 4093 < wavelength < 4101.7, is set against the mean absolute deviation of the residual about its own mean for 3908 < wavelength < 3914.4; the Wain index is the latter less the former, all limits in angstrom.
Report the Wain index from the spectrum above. -8.0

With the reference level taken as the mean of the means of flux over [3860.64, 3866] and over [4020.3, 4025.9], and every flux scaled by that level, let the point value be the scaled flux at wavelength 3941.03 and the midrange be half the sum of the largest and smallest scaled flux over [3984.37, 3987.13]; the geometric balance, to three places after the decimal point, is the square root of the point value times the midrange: 0.944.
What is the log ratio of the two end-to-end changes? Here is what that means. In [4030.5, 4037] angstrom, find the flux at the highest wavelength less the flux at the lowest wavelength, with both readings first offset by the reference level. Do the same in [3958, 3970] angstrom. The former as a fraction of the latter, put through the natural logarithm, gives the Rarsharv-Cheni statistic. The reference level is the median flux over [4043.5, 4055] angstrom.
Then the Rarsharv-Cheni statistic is 1.7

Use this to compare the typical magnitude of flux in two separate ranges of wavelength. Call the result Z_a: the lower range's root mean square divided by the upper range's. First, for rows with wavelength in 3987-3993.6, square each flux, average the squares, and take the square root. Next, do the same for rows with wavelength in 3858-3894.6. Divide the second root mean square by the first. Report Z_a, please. 1.20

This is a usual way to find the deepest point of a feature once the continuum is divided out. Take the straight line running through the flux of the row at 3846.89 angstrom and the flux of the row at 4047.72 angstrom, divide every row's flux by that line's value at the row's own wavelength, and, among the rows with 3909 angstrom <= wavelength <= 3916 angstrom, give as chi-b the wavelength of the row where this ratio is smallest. 3911.20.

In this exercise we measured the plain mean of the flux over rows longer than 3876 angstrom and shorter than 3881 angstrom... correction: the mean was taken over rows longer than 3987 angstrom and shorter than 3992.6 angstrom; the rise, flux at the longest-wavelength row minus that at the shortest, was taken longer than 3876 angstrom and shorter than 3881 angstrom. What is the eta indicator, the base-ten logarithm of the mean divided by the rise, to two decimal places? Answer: 1.85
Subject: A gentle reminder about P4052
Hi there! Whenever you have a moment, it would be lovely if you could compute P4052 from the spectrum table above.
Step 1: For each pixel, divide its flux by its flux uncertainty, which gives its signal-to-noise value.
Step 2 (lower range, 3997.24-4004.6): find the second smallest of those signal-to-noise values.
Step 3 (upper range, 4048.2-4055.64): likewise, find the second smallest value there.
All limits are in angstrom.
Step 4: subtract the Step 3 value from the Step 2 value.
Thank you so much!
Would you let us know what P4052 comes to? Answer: 0.47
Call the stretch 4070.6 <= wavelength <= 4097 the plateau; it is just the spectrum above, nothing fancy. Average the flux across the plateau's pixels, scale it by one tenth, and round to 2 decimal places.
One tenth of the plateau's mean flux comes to 3.29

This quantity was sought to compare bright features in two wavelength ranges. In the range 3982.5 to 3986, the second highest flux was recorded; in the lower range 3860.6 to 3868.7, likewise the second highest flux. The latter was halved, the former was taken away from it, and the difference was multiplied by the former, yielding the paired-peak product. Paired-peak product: -363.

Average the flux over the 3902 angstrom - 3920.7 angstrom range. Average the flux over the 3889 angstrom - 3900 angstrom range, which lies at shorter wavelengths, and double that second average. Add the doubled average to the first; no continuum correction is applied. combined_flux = 90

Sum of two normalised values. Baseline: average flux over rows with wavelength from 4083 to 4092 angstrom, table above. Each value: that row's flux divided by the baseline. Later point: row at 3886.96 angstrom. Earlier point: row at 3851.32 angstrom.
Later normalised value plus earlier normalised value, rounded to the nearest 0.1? 2.0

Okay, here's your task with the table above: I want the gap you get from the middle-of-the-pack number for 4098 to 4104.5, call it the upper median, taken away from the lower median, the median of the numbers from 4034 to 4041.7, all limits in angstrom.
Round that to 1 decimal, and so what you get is -7.1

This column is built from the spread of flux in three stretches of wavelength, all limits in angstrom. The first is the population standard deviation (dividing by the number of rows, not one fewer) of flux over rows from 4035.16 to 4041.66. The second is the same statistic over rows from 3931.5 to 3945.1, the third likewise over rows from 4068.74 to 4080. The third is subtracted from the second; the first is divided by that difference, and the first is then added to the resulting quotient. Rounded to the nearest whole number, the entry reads -15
